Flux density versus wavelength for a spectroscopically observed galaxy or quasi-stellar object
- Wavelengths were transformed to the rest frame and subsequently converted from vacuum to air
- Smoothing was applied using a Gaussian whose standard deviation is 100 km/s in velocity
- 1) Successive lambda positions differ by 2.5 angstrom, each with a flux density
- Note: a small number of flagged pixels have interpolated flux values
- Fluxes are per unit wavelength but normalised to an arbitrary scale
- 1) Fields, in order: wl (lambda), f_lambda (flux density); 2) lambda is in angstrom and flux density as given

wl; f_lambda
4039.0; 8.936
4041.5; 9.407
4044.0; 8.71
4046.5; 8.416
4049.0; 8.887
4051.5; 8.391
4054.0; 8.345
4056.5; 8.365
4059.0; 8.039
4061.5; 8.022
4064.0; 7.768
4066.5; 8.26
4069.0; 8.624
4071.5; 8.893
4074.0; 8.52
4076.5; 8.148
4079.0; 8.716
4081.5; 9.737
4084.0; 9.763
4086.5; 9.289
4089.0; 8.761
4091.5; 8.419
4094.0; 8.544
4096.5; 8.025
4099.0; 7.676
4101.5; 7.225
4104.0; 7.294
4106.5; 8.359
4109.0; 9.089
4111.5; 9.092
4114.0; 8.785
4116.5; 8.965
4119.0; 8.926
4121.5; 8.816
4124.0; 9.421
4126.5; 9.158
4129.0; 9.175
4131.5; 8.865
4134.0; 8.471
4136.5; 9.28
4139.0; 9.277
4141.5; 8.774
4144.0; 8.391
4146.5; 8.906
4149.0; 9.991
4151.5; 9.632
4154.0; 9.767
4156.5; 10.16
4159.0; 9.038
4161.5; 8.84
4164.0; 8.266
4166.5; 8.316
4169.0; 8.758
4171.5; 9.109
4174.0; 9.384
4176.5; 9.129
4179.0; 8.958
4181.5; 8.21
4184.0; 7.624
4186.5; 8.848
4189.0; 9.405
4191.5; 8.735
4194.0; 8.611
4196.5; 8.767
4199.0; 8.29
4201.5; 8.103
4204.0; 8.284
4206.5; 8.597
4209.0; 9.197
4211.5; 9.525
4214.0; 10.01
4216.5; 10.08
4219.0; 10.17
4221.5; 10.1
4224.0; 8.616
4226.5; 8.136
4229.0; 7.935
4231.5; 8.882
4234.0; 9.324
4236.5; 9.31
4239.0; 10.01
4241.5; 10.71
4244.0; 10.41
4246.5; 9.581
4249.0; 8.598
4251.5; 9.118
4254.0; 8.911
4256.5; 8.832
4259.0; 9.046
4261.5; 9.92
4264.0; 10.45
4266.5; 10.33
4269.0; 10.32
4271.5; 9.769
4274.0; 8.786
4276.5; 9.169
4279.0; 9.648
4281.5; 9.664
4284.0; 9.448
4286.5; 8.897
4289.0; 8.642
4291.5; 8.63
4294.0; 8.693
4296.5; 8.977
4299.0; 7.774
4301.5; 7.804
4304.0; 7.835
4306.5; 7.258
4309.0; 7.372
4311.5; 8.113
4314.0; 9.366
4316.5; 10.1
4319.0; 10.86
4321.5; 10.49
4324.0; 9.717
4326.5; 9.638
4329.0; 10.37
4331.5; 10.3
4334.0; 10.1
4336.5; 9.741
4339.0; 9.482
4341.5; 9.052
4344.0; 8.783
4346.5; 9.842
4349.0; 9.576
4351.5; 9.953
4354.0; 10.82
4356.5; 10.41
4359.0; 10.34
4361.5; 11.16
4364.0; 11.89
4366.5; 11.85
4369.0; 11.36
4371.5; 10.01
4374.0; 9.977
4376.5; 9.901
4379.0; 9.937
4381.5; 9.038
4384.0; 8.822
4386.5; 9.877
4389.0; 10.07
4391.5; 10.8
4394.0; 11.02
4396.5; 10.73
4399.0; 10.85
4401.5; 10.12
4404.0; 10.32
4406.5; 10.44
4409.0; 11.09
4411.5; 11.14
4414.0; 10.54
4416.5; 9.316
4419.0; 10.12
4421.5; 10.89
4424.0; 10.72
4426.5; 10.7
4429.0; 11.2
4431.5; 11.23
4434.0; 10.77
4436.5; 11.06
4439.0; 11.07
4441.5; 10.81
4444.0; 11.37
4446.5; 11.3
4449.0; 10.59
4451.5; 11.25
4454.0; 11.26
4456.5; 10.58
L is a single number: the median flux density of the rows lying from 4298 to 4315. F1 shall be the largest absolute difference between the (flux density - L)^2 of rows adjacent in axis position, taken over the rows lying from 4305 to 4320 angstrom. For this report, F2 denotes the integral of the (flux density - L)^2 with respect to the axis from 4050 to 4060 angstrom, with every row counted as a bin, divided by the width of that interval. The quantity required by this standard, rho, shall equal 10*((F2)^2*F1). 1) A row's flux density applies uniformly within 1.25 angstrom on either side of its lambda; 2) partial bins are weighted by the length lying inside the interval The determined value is 3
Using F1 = 4.1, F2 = 0.28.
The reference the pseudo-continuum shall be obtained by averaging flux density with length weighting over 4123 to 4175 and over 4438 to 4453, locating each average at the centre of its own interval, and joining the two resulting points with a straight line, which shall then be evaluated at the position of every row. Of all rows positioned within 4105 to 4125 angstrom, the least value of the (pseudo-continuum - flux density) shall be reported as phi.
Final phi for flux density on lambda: -0.5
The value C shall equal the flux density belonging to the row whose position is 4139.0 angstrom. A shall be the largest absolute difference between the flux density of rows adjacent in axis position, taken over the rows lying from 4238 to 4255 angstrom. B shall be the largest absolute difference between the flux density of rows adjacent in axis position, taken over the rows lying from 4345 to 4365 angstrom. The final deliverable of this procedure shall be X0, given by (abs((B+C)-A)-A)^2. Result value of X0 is 67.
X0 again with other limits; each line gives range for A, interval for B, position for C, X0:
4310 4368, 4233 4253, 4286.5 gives 54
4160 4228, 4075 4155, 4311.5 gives 39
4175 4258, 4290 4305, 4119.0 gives 51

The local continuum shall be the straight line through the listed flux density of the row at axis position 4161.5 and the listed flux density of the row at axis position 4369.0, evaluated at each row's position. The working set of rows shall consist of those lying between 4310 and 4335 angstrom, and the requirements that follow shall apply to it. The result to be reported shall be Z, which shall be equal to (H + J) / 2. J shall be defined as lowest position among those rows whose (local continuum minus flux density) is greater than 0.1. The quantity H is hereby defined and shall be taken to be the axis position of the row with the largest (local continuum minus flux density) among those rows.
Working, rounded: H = 4311.5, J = 4311.5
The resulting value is 4311.5 angstrom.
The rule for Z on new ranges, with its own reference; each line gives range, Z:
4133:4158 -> 4144.0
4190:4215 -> 4196.5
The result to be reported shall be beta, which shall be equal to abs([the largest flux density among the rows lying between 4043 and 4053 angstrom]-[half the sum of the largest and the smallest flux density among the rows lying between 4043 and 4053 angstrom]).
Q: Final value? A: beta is 0.25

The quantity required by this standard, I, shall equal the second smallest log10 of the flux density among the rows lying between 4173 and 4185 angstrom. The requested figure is 0.91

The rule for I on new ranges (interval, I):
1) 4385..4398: 1.00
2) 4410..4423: 1.01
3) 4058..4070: 0.90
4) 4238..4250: 0.98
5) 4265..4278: 0.96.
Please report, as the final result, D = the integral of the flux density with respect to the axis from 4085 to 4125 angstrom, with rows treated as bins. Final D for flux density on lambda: 342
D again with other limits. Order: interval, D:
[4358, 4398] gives 417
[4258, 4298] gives 376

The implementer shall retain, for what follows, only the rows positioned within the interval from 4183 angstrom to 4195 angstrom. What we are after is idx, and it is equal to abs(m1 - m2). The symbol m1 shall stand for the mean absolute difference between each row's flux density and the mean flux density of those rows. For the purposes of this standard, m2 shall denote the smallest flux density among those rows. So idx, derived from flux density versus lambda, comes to 7.2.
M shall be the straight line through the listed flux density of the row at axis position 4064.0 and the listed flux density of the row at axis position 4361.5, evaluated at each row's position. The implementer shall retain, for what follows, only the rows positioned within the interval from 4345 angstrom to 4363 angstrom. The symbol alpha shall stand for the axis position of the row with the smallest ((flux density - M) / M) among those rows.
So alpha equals 4349.0 angstrom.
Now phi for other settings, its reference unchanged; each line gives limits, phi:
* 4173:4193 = -0.1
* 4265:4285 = -0.5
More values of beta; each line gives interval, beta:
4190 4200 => 0.24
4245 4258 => 0.49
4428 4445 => 0.30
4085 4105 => 1.03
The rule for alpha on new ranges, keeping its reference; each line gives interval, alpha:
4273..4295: 4291.5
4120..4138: 4134.0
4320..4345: 4344.0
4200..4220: 4201.5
